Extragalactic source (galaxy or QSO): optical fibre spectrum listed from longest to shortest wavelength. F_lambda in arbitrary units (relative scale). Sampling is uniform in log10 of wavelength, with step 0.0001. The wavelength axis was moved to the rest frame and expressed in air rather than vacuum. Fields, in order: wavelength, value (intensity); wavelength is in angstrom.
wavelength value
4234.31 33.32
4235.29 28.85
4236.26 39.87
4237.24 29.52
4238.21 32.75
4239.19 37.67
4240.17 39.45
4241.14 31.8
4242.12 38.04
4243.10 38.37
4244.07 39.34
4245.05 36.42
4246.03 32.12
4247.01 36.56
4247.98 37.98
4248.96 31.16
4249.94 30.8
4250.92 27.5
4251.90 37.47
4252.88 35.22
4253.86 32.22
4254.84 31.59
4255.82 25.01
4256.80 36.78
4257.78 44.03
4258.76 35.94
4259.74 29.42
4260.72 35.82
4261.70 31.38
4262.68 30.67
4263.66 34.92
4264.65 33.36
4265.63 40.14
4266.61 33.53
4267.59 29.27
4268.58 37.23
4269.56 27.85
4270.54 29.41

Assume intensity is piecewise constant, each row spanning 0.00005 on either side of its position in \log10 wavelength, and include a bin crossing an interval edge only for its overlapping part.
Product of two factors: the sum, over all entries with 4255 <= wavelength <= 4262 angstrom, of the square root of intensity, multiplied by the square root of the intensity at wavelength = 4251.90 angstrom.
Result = 249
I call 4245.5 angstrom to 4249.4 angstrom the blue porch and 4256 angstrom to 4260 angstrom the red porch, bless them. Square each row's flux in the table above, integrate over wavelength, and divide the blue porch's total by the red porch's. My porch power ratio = 0.88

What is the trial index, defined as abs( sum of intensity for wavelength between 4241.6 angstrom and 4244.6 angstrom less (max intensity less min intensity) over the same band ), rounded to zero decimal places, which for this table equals 114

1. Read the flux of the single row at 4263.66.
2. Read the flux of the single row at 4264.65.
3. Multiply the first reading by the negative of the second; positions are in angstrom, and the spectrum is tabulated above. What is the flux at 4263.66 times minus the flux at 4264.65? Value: -1165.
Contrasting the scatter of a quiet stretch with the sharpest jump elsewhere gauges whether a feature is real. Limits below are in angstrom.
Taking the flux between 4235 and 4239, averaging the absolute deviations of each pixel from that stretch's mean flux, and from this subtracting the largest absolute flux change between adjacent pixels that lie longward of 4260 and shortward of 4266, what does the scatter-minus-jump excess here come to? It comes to -3.2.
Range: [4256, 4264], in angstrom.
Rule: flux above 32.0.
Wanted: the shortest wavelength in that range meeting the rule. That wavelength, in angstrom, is 4256.80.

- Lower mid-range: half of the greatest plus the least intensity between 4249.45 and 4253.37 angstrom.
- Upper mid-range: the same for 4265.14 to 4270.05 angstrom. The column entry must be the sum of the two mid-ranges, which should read 66.5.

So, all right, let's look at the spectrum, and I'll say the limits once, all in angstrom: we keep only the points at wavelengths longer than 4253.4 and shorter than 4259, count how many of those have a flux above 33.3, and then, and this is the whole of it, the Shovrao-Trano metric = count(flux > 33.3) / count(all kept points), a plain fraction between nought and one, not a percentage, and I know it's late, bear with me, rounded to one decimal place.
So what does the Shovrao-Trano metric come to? 0.5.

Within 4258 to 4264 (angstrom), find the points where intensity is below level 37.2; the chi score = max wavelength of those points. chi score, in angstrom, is 4263.66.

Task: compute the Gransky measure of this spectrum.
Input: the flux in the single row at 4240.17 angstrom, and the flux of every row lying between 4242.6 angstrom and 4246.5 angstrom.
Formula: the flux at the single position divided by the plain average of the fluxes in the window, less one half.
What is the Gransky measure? 0.579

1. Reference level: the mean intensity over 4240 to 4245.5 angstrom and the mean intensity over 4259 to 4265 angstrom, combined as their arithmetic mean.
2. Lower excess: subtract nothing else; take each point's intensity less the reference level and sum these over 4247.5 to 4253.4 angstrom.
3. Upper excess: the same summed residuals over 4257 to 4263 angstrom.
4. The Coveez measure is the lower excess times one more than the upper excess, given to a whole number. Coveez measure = 12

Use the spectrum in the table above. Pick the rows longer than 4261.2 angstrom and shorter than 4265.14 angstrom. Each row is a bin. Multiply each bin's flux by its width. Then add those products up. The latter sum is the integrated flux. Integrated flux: 128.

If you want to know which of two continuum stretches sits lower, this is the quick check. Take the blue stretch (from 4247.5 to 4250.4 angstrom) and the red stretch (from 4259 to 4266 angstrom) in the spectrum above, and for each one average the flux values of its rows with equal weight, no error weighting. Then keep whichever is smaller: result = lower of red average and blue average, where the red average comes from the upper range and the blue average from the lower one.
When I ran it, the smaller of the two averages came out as 33.3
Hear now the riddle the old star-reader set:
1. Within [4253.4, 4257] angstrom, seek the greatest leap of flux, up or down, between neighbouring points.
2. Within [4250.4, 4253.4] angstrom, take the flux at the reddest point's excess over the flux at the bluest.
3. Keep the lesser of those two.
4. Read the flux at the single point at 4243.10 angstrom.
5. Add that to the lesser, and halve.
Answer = 23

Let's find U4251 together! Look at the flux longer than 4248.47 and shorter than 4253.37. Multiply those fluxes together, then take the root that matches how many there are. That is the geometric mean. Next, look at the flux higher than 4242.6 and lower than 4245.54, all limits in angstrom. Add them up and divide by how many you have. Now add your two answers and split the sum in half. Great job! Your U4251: 35.1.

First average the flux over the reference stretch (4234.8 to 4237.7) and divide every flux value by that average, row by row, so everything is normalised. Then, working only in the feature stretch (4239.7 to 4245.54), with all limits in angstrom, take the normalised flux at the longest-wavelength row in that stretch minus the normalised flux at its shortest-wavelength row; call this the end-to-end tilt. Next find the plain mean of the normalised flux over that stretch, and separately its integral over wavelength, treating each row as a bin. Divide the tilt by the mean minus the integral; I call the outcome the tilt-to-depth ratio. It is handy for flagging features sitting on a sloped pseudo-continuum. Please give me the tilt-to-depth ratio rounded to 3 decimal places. 0.017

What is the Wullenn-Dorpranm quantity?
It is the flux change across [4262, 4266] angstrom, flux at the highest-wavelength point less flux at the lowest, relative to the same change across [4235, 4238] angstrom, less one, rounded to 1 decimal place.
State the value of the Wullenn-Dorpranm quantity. 13.1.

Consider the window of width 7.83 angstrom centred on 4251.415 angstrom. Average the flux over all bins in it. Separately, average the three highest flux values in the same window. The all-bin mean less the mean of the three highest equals -3.9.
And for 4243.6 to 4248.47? -1.5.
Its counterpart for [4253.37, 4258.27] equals -3.8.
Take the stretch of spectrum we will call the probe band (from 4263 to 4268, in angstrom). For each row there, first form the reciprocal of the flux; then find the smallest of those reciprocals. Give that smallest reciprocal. 0.0249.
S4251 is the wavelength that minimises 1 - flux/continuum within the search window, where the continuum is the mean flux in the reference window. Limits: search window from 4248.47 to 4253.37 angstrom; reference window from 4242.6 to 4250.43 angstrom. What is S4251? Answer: 4251.90 angstrom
